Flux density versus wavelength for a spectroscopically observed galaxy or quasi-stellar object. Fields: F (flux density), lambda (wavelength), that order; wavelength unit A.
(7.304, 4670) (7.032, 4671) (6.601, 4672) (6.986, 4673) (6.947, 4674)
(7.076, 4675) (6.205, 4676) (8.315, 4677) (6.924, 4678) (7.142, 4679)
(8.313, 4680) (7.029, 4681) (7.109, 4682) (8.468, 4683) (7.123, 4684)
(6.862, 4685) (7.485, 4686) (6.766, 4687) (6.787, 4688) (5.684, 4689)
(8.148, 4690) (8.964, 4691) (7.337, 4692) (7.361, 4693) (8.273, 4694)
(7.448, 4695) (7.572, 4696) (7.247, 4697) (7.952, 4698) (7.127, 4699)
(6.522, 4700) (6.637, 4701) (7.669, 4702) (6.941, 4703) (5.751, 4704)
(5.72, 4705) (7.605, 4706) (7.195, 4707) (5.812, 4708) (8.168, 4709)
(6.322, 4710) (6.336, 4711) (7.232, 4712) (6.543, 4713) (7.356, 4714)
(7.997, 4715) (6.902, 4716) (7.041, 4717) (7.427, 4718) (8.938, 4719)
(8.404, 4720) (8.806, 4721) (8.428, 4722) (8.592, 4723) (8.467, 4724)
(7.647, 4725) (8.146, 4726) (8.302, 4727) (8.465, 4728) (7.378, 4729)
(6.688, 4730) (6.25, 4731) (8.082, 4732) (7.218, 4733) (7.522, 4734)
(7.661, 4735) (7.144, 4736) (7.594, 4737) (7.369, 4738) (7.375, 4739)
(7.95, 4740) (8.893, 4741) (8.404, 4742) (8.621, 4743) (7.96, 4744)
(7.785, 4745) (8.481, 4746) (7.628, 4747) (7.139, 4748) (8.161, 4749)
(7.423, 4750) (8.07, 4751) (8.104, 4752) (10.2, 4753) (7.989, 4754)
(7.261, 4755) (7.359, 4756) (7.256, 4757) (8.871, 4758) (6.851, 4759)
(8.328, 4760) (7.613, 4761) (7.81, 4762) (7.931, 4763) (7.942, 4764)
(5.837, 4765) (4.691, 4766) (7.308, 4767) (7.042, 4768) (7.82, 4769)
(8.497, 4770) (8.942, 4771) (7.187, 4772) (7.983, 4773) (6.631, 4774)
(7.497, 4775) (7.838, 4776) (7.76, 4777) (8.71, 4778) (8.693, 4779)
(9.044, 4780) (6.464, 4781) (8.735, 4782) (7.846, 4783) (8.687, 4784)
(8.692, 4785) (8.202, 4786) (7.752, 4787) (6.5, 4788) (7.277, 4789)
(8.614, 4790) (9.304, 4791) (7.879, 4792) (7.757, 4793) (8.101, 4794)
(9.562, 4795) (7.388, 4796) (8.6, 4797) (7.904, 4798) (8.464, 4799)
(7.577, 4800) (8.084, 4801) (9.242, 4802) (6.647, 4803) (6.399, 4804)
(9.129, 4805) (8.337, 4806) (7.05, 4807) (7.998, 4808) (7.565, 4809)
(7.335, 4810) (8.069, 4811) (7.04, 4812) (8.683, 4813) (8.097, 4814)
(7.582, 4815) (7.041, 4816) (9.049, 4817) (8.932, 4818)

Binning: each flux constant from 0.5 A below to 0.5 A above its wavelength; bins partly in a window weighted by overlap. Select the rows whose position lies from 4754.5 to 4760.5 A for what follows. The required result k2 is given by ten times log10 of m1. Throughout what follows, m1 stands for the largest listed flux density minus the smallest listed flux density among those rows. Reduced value 3.1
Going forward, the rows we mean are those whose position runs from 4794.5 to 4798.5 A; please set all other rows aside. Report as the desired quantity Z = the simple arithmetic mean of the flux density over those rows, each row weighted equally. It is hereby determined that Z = 8.36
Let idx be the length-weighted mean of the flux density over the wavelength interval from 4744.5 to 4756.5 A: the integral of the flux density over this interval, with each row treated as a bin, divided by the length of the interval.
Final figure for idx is 7.97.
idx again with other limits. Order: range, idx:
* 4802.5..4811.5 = 7.61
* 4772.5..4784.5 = 7.99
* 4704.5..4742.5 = 7.56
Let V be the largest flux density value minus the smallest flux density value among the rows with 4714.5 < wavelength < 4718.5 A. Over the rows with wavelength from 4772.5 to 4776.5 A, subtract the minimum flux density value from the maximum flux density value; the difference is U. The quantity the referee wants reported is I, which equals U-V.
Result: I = 0.3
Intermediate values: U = 1.35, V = 1.1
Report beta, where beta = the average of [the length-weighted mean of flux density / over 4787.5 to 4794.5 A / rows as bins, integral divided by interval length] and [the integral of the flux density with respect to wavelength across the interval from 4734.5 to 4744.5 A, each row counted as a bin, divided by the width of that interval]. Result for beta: 7.91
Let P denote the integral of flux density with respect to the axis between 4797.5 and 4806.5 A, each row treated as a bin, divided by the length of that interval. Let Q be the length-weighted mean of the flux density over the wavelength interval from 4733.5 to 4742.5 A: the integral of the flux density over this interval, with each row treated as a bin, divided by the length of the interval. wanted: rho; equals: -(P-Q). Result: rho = -0.2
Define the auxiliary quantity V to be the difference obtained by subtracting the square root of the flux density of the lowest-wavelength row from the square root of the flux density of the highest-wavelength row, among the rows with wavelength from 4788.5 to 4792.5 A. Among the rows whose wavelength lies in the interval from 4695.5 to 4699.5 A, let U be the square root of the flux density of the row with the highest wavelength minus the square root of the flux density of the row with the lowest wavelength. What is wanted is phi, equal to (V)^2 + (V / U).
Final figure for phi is -1.3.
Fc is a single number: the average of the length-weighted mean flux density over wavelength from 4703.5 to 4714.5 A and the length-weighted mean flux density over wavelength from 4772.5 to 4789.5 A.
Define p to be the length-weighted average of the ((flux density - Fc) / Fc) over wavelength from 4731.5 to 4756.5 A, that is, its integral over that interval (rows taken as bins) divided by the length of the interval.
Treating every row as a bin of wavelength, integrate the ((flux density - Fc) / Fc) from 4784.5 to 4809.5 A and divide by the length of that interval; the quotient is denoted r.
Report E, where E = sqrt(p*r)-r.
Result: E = -0.007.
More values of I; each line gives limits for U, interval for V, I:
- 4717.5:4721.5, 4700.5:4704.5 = -0.4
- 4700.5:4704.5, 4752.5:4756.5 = -1.0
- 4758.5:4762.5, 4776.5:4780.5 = 0.2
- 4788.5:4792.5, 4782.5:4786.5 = 1.2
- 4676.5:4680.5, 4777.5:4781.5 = -1.2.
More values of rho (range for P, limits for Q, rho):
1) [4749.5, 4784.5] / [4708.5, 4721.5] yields -0.3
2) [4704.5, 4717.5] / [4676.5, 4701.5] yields 0.4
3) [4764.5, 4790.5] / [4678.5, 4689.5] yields -0.5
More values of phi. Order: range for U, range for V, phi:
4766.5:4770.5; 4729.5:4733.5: 0.5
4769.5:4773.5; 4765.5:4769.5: -6.6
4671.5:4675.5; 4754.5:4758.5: 3.2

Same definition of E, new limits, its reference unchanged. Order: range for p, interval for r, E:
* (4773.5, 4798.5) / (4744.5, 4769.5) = 0.023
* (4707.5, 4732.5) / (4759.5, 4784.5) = -0.009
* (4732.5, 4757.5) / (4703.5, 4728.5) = 0.018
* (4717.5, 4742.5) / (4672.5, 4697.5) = 0.013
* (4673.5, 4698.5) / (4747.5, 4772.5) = -0.027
